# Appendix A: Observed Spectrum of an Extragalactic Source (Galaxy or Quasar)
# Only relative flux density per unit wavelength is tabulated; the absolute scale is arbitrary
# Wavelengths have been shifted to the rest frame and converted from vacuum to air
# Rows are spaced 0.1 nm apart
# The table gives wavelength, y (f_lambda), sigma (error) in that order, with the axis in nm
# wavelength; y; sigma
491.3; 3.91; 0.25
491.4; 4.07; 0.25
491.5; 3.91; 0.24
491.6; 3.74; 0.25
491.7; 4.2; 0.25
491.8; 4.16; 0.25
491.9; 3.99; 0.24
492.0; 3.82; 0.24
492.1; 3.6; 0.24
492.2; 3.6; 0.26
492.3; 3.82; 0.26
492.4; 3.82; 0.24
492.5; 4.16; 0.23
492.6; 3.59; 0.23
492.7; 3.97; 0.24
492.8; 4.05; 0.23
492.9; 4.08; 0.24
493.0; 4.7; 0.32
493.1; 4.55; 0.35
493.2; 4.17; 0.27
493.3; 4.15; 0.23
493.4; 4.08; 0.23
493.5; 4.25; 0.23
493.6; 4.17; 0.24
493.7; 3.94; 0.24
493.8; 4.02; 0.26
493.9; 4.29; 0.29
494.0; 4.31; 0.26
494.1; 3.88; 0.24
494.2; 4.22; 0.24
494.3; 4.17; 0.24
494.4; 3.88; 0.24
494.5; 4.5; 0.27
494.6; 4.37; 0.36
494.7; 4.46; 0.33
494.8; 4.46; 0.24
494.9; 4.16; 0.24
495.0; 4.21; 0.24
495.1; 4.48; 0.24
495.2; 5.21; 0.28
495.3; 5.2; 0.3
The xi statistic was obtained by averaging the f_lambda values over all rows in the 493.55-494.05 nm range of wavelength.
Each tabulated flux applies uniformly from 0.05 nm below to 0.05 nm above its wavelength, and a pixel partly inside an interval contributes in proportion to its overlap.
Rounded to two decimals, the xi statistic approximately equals 4.15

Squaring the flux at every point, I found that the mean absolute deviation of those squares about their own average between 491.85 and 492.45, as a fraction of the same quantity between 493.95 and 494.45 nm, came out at 0.63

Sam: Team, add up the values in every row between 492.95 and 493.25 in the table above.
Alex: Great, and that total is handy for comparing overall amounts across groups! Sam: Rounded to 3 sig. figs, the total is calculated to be 13.4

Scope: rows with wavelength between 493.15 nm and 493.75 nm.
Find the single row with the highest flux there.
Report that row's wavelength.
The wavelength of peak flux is 493.5 nm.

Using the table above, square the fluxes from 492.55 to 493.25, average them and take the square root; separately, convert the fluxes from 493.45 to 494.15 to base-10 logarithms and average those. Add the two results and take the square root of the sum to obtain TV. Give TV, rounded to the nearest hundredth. 2.19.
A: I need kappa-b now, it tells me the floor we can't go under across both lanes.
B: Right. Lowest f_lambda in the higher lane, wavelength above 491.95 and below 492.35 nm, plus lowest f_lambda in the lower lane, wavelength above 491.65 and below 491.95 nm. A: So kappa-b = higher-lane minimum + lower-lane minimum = 7.59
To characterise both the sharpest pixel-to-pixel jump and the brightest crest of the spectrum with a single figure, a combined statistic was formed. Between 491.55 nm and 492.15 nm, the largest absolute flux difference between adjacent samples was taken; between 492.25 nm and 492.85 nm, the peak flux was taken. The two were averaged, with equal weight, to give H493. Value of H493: 2.3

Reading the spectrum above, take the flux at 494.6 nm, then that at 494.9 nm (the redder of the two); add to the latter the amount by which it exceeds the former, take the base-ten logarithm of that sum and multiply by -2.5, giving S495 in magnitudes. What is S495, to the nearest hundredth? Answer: -1.49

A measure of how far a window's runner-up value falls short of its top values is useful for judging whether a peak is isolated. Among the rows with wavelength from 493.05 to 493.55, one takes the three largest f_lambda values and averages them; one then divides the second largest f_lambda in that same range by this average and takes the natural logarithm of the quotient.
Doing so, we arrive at -0.017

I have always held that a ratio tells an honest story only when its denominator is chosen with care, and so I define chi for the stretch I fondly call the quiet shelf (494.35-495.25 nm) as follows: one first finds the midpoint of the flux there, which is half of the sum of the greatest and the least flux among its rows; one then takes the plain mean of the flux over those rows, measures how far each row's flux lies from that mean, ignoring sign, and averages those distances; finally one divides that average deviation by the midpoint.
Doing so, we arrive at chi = 0.051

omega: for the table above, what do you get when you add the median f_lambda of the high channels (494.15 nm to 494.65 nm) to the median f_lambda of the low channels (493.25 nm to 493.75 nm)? 8.37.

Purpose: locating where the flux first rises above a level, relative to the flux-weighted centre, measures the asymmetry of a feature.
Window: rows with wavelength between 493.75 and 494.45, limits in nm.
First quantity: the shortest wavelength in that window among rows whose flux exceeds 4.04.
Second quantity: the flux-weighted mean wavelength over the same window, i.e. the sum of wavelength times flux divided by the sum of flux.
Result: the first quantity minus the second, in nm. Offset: -0.20 nm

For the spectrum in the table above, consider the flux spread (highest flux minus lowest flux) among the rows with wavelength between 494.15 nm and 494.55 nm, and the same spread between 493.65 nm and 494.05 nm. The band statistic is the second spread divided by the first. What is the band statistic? 0.597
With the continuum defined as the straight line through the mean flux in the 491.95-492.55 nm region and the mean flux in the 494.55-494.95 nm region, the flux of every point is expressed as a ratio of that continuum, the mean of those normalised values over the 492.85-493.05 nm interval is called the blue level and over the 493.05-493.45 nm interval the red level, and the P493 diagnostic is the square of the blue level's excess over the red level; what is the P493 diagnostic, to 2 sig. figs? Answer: 0.0031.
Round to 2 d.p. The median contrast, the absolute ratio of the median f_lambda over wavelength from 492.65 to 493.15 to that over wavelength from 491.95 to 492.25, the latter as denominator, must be 1.13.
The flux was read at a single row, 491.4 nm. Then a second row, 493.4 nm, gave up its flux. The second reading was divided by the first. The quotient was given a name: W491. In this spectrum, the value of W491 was 1.00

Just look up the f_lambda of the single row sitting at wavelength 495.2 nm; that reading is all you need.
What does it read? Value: 5.21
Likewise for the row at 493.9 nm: 4.29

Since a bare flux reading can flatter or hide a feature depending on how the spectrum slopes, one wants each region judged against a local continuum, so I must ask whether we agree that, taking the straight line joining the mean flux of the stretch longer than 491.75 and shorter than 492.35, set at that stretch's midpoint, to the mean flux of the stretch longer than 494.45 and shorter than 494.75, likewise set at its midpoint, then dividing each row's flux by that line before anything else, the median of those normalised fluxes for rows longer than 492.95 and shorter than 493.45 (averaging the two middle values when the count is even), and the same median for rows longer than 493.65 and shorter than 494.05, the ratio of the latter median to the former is 0.96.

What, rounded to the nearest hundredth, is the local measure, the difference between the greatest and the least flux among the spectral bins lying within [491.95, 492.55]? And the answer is 0.56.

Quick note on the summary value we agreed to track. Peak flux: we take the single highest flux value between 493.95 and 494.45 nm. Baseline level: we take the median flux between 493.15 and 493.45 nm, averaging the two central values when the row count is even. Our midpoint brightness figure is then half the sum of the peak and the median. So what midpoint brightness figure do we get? 4.23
